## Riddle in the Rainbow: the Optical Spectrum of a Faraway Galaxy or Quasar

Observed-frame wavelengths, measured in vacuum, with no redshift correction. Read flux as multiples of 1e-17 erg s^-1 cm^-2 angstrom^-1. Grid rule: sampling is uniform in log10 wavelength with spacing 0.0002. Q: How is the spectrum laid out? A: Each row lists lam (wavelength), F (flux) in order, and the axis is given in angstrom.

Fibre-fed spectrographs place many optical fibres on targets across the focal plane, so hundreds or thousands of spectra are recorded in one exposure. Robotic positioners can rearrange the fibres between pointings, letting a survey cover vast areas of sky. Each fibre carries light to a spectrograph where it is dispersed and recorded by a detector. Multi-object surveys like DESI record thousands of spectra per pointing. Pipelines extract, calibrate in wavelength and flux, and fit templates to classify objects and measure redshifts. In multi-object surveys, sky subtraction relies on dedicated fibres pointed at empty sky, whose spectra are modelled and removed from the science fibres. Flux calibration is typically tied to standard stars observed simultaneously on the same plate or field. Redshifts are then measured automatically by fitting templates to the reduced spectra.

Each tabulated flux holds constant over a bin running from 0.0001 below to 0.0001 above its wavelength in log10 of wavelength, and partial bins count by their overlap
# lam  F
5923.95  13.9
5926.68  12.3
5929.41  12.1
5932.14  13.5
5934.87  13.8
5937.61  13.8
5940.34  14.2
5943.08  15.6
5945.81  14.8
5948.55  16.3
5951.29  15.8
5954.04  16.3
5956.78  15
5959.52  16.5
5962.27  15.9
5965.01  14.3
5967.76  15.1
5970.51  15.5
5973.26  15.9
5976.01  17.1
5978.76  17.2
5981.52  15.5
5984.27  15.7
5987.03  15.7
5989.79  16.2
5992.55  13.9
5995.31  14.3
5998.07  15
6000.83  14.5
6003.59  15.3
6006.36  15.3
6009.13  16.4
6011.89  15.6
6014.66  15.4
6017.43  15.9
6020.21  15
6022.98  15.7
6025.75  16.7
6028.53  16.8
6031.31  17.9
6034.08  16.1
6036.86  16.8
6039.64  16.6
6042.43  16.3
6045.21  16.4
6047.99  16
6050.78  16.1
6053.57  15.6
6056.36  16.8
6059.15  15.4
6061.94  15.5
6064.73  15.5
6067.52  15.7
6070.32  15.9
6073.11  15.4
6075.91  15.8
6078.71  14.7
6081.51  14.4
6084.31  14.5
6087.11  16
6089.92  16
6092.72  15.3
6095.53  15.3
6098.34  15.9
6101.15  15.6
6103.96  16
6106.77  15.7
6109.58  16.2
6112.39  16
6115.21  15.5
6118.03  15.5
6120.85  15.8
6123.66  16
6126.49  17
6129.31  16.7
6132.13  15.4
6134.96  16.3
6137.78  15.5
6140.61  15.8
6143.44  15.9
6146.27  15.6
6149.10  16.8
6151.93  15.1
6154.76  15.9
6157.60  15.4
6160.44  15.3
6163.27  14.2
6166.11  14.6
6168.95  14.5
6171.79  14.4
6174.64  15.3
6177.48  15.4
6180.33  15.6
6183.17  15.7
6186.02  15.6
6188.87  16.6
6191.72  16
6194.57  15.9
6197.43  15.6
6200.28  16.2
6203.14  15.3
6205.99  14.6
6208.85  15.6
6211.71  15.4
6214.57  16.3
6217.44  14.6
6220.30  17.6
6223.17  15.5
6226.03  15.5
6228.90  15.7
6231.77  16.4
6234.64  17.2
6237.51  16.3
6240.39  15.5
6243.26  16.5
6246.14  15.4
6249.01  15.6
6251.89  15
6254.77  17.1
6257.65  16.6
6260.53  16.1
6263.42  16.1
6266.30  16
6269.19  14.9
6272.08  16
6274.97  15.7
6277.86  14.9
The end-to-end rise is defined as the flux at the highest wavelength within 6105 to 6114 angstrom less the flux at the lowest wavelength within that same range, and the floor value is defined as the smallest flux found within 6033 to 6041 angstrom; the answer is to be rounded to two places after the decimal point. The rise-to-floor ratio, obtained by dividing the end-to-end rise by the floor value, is 0.02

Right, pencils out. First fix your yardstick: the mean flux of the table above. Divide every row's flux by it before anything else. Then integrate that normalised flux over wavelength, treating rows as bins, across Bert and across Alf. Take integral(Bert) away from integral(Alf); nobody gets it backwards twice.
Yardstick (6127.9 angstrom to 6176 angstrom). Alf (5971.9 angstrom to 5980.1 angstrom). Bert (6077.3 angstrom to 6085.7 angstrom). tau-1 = 1.0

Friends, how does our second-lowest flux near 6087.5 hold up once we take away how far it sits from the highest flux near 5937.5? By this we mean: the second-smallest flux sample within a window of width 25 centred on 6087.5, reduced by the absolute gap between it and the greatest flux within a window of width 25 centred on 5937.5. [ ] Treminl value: 12.7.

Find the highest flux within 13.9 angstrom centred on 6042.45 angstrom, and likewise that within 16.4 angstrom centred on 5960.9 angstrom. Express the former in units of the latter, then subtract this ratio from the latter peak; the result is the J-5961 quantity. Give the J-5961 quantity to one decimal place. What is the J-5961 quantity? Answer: 15.5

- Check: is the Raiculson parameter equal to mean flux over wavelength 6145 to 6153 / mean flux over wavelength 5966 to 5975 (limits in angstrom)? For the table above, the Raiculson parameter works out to 1.02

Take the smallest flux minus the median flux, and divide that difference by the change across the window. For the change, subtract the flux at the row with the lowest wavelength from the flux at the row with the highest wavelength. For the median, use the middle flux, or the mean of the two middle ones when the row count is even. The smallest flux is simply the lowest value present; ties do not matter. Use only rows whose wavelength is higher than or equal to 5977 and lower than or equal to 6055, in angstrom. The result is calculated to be 1.2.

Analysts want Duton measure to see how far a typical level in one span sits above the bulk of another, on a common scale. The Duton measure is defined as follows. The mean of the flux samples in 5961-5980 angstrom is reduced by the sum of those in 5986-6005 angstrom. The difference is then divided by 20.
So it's -4.45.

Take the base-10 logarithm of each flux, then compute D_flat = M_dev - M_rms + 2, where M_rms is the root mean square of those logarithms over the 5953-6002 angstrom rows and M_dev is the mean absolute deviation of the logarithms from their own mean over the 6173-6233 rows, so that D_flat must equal 0.822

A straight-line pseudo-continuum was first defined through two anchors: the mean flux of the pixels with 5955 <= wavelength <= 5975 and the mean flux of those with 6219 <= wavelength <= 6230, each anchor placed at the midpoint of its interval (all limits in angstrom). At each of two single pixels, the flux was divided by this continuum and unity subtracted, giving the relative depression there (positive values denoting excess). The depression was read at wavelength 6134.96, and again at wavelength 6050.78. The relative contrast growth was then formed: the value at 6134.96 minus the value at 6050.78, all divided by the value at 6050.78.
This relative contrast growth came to 0.0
